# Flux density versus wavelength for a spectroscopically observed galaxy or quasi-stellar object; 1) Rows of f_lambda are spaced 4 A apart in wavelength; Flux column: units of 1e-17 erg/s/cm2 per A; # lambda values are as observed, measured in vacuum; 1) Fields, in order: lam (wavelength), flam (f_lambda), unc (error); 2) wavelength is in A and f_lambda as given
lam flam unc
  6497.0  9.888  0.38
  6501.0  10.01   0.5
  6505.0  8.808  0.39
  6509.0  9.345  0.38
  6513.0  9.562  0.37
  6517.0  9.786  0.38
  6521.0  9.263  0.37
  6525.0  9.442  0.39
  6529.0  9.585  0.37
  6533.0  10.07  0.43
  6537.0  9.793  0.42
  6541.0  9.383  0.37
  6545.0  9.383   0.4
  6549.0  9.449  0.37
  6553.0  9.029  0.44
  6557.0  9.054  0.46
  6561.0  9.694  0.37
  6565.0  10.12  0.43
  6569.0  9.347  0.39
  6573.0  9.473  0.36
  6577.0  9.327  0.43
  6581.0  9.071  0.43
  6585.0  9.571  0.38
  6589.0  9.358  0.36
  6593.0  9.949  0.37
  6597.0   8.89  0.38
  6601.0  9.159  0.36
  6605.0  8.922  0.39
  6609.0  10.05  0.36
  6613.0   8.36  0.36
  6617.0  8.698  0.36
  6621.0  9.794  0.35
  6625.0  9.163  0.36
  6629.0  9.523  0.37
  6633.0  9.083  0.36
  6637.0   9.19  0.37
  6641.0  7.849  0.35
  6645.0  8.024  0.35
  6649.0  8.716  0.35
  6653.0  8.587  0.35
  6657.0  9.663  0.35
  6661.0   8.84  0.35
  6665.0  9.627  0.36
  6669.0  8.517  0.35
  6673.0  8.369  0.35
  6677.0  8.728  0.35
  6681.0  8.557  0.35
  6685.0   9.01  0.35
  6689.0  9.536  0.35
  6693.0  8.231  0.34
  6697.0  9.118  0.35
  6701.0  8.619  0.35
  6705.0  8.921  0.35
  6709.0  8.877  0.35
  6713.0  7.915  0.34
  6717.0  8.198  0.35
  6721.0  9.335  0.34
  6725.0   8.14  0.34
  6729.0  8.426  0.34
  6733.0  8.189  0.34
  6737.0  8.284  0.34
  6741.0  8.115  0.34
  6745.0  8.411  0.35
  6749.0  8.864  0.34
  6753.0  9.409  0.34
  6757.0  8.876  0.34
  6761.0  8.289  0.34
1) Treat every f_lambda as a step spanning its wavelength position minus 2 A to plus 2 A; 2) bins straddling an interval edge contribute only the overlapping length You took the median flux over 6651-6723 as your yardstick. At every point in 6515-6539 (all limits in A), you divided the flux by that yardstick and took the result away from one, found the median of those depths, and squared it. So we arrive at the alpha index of 0.011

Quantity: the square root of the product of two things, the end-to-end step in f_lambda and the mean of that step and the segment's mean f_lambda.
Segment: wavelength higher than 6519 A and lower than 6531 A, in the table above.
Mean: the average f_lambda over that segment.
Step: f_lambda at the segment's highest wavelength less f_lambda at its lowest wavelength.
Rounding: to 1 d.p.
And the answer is 1.3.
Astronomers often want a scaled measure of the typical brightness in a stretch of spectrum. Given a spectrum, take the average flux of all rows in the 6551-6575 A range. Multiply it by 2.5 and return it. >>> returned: 23.6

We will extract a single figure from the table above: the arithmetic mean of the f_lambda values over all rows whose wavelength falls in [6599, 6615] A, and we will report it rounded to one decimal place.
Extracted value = 9.1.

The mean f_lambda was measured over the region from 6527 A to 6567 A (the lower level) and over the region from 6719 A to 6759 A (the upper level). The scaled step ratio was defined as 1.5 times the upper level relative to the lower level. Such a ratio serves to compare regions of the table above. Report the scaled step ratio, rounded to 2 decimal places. 1.35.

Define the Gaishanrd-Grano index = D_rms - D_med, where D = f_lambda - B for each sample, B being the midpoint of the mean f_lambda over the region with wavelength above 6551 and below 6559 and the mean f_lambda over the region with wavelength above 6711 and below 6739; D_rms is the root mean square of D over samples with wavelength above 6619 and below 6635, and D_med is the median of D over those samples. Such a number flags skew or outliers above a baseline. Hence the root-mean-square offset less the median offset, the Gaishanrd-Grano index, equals 0.10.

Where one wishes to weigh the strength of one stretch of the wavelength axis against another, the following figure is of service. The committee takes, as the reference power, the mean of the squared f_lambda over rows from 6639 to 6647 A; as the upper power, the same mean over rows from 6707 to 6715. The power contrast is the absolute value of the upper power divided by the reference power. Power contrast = 1.12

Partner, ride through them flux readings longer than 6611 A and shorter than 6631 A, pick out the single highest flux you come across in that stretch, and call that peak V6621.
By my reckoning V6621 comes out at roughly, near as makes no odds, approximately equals 9.794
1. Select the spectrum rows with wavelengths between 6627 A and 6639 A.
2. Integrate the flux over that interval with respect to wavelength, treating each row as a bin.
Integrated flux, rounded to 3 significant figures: 111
